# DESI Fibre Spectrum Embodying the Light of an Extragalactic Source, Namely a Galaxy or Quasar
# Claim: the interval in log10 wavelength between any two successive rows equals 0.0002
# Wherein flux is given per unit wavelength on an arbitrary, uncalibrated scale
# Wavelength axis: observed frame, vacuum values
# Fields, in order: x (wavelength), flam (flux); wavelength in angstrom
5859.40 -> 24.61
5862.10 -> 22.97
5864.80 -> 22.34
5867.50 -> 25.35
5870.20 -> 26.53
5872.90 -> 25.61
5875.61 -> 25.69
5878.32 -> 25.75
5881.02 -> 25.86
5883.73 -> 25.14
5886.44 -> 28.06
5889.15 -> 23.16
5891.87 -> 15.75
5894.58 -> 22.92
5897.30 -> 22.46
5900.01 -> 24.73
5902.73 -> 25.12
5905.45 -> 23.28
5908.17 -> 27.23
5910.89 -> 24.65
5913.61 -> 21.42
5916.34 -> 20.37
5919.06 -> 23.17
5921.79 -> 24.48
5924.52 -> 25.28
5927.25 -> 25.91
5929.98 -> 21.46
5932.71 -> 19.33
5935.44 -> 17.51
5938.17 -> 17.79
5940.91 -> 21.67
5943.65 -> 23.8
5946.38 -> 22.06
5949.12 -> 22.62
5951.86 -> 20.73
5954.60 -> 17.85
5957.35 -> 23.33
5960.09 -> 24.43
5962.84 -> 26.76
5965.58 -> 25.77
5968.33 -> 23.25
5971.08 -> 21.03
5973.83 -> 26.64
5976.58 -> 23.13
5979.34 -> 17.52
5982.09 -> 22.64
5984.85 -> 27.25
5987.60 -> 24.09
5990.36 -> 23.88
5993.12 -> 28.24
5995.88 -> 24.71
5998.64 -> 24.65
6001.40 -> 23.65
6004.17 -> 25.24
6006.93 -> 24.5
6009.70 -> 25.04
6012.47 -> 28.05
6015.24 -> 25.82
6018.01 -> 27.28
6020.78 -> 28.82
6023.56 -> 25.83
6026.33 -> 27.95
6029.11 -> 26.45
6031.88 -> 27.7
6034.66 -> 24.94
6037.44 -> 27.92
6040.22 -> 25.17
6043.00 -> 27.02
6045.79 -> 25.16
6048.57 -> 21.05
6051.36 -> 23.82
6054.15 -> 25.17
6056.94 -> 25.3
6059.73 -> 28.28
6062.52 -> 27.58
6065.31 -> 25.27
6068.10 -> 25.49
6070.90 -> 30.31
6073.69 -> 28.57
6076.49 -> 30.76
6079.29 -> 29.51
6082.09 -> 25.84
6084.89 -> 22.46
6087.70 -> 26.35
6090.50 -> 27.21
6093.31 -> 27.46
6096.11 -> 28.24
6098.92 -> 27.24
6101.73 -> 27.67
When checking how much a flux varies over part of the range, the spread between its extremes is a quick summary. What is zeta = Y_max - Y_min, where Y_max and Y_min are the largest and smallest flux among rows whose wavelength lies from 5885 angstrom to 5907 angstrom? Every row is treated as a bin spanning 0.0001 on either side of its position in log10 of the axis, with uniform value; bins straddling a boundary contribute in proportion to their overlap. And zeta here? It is 12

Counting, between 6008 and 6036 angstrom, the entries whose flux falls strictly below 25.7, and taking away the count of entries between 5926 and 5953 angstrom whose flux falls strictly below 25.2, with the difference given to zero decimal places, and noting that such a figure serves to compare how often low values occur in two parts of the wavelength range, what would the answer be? -7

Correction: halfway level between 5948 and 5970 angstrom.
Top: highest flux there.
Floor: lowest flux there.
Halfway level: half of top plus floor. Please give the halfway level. 22.3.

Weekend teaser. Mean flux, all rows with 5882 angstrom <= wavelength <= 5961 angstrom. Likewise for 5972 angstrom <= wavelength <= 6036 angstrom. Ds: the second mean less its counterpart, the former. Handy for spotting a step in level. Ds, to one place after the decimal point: 2.8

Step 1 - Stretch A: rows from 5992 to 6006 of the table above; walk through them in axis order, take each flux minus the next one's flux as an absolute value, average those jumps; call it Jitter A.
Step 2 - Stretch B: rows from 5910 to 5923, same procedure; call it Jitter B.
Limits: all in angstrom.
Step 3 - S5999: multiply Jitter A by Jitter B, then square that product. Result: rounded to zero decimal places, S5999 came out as 11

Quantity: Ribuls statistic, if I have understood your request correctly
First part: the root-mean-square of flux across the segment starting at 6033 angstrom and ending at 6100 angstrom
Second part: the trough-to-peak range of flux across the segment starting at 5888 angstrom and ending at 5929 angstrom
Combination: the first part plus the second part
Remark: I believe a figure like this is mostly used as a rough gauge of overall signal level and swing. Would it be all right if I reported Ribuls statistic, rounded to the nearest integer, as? 38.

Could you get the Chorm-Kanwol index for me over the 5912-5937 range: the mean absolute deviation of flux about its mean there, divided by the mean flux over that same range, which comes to 0.105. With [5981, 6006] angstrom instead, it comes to 0.053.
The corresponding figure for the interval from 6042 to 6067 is 0.058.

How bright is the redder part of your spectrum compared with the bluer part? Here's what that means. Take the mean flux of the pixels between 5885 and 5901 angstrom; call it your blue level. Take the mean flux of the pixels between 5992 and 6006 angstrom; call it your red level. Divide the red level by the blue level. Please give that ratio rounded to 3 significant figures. 1.11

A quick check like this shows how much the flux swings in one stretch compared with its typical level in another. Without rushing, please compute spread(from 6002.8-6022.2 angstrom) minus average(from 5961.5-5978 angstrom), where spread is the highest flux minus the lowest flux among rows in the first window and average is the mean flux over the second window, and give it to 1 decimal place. -20.1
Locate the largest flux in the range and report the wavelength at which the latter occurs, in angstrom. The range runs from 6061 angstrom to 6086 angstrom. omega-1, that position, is 6076.49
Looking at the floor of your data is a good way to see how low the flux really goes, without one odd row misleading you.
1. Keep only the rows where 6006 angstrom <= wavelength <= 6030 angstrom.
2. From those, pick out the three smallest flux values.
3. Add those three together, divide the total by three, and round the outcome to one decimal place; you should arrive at 25.1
